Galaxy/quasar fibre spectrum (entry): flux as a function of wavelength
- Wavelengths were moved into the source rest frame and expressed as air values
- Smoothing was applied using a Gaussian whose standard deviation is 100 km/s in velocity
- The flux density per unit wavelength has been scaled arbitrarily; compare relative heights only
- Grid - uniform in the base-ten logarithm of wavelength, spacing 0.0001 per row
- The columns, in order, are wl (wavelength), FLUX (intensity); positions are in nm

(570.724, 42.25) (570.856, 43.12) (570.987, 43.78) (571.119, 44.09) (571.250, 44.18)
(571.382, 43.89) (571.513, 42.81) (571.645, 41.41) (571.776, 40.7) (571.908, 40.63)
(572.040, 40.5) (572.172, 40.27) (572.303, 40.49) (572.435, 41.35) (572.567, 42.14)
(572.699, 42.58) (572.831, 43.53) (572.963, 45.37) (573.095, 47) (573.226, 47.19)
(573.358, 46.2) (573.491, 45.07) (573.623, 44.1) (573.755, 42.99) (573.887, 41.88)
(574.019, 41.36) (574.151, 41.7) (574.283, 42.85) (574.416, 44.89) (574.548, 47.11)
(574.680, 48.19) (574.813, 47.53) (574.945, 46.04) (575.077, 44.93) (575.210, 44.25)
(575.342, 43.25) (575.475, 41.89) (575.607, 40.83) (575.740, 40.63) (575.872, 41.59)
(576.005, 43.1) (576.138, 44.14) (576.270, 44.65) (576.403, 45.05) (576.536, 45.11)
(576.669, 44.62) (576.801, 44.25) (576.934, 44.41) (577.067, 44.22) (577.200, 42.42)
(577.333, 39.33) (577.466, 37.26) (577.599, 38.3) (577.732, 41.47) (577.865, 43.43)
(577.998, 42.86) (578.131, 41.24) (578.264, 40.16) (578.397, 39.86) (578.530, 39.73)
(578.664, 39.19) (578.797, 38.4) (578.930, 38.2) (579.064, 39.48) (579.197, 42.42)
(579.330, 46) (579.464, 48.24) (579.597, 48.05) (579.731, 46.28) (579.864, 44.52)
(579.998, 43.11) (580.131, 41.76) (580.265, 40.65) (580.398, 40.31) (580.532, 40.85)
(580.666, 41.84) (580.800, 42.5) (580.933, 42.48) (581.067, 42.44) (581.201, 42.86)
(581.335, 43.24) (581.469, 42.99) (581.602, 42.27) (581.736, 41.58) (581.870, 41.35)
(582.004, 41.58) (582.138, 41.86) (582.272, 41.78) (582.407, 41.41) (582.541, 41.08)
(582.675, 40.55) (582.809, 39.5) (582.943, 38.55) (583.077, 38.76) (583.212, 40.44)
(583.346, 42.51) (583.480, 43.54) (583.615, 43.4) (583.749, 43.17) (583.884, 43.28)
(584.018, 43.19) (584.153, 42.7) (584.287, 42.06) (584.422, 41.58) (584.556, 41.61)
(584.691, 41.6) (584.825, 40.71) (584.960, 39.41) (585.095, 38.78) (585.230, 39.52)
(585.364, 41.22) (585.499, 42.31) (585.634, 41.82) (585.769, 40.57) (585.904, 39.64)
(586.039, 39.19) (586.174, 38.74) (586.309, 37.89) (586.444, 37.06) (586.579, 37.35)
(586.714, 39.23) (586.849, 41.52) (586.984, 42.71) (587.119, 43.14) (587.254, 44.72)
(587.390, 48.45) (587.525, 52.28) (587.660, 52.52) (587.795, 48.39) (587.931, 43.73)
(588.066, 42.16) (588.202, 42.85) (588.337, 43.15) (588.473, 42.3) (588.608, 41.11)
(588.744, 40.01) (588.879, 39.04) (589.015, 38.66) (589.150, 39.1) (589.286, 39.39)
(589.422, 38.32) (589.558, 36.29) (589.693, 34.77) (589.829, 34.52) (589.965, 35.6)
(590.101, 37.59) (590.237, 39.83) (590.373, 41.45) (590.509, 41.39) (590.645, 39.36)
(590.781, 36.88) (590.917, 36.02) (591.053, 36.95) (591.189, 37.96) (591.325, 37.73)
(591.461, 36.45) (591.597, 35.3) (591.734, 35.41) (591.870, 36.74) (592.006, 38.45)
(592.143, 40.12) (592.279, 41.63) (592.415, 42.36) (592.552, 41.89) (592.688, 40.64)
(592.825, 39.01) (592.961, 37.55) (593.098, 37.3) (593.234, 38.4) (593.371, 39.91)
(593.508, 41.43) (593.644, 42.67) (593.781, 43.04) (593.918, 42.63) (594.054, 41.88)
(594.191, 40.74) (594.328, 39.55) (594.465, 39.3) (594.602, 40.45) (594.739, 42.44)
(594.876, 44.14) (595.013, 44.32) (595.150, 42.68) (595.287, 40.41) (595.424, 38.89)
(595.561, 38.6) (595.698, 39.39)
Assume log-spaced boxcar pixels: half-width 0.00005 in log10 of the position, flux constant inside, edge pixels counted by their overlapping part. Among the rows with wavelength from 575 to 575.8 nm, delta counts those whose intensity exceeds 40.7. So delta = 5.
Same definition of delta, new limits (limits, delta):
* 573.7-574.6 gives 7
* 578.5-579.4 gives 2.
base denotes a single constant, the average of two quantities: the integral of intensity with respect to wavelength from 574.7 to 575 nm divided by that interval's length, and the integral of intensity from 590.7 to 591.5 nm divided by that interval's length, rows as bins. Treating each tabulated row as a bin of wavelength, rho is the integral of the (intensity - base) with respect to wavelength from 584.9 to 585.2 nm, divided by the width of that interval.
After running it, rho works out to -2.9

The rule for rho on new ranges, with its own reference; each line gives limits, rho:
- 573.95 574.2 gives -0.5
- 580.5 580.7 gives -0.7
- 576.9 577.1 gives 2.3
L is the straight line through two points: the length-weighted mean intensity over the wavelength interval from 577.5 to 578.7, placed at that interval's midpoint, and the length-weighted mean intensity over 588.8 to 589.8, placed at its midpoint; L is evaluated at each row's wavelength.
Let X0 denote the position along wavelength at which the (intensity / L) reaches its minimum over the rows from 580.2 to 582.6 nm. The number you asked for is 580.398 nm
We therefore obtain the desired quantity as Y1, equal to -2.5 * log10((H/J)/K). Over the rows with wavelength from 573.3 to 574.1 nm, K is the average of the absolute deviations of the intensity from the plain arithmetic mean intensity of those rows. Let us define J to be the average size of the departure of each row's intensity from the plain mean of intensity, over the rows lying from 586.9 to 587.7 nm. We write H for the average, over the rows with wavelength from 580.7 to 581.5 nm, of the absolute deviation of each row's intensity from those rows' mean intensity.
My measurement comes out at 3.3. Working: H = 0.3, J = 3.8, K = 1.5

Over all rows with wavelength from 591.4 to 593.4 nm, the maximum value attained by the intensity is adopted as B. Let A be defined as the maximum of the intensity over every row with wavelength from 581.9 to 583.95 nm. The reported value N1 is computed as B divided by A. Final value 0.97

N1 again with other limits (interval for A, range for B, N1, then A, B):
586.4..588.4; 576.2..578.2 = 0.86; 52.52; 45.11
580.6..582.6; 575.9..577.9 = 1.04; 43.24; 45.11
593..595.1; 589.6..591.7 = 0.94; 44.32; 41.45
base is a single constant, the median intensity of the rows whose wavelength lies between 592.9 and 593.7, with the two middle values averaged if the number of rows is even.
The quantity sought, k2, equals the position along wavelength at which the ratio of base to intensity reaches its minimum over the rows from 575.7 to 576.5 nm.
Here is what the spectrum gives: 576.403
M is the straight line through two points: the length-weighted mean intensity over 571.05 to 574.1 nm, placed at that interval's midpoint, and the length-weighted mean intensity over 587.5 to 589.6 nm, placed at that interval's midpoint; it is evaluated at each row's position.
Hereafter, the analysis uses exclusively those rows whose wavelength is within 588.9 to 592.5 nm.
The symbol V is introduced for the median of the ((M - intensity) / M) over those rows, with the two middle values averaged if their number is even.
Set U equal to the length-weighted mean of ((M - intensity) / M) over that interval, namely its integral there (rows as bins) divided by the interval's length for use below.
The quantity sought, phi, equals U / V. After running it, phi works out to 1.0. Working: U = 0.10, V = 0.103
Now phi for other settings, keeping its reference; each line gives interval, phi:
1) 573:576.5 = 1.0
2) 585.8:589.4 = 0.3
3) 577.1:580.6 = 0.6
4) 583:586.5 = 1.4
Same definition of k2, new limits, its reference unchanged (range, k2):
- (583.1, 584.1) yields 583.480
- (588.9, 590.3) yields 590.237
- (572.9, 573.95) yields 573.226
